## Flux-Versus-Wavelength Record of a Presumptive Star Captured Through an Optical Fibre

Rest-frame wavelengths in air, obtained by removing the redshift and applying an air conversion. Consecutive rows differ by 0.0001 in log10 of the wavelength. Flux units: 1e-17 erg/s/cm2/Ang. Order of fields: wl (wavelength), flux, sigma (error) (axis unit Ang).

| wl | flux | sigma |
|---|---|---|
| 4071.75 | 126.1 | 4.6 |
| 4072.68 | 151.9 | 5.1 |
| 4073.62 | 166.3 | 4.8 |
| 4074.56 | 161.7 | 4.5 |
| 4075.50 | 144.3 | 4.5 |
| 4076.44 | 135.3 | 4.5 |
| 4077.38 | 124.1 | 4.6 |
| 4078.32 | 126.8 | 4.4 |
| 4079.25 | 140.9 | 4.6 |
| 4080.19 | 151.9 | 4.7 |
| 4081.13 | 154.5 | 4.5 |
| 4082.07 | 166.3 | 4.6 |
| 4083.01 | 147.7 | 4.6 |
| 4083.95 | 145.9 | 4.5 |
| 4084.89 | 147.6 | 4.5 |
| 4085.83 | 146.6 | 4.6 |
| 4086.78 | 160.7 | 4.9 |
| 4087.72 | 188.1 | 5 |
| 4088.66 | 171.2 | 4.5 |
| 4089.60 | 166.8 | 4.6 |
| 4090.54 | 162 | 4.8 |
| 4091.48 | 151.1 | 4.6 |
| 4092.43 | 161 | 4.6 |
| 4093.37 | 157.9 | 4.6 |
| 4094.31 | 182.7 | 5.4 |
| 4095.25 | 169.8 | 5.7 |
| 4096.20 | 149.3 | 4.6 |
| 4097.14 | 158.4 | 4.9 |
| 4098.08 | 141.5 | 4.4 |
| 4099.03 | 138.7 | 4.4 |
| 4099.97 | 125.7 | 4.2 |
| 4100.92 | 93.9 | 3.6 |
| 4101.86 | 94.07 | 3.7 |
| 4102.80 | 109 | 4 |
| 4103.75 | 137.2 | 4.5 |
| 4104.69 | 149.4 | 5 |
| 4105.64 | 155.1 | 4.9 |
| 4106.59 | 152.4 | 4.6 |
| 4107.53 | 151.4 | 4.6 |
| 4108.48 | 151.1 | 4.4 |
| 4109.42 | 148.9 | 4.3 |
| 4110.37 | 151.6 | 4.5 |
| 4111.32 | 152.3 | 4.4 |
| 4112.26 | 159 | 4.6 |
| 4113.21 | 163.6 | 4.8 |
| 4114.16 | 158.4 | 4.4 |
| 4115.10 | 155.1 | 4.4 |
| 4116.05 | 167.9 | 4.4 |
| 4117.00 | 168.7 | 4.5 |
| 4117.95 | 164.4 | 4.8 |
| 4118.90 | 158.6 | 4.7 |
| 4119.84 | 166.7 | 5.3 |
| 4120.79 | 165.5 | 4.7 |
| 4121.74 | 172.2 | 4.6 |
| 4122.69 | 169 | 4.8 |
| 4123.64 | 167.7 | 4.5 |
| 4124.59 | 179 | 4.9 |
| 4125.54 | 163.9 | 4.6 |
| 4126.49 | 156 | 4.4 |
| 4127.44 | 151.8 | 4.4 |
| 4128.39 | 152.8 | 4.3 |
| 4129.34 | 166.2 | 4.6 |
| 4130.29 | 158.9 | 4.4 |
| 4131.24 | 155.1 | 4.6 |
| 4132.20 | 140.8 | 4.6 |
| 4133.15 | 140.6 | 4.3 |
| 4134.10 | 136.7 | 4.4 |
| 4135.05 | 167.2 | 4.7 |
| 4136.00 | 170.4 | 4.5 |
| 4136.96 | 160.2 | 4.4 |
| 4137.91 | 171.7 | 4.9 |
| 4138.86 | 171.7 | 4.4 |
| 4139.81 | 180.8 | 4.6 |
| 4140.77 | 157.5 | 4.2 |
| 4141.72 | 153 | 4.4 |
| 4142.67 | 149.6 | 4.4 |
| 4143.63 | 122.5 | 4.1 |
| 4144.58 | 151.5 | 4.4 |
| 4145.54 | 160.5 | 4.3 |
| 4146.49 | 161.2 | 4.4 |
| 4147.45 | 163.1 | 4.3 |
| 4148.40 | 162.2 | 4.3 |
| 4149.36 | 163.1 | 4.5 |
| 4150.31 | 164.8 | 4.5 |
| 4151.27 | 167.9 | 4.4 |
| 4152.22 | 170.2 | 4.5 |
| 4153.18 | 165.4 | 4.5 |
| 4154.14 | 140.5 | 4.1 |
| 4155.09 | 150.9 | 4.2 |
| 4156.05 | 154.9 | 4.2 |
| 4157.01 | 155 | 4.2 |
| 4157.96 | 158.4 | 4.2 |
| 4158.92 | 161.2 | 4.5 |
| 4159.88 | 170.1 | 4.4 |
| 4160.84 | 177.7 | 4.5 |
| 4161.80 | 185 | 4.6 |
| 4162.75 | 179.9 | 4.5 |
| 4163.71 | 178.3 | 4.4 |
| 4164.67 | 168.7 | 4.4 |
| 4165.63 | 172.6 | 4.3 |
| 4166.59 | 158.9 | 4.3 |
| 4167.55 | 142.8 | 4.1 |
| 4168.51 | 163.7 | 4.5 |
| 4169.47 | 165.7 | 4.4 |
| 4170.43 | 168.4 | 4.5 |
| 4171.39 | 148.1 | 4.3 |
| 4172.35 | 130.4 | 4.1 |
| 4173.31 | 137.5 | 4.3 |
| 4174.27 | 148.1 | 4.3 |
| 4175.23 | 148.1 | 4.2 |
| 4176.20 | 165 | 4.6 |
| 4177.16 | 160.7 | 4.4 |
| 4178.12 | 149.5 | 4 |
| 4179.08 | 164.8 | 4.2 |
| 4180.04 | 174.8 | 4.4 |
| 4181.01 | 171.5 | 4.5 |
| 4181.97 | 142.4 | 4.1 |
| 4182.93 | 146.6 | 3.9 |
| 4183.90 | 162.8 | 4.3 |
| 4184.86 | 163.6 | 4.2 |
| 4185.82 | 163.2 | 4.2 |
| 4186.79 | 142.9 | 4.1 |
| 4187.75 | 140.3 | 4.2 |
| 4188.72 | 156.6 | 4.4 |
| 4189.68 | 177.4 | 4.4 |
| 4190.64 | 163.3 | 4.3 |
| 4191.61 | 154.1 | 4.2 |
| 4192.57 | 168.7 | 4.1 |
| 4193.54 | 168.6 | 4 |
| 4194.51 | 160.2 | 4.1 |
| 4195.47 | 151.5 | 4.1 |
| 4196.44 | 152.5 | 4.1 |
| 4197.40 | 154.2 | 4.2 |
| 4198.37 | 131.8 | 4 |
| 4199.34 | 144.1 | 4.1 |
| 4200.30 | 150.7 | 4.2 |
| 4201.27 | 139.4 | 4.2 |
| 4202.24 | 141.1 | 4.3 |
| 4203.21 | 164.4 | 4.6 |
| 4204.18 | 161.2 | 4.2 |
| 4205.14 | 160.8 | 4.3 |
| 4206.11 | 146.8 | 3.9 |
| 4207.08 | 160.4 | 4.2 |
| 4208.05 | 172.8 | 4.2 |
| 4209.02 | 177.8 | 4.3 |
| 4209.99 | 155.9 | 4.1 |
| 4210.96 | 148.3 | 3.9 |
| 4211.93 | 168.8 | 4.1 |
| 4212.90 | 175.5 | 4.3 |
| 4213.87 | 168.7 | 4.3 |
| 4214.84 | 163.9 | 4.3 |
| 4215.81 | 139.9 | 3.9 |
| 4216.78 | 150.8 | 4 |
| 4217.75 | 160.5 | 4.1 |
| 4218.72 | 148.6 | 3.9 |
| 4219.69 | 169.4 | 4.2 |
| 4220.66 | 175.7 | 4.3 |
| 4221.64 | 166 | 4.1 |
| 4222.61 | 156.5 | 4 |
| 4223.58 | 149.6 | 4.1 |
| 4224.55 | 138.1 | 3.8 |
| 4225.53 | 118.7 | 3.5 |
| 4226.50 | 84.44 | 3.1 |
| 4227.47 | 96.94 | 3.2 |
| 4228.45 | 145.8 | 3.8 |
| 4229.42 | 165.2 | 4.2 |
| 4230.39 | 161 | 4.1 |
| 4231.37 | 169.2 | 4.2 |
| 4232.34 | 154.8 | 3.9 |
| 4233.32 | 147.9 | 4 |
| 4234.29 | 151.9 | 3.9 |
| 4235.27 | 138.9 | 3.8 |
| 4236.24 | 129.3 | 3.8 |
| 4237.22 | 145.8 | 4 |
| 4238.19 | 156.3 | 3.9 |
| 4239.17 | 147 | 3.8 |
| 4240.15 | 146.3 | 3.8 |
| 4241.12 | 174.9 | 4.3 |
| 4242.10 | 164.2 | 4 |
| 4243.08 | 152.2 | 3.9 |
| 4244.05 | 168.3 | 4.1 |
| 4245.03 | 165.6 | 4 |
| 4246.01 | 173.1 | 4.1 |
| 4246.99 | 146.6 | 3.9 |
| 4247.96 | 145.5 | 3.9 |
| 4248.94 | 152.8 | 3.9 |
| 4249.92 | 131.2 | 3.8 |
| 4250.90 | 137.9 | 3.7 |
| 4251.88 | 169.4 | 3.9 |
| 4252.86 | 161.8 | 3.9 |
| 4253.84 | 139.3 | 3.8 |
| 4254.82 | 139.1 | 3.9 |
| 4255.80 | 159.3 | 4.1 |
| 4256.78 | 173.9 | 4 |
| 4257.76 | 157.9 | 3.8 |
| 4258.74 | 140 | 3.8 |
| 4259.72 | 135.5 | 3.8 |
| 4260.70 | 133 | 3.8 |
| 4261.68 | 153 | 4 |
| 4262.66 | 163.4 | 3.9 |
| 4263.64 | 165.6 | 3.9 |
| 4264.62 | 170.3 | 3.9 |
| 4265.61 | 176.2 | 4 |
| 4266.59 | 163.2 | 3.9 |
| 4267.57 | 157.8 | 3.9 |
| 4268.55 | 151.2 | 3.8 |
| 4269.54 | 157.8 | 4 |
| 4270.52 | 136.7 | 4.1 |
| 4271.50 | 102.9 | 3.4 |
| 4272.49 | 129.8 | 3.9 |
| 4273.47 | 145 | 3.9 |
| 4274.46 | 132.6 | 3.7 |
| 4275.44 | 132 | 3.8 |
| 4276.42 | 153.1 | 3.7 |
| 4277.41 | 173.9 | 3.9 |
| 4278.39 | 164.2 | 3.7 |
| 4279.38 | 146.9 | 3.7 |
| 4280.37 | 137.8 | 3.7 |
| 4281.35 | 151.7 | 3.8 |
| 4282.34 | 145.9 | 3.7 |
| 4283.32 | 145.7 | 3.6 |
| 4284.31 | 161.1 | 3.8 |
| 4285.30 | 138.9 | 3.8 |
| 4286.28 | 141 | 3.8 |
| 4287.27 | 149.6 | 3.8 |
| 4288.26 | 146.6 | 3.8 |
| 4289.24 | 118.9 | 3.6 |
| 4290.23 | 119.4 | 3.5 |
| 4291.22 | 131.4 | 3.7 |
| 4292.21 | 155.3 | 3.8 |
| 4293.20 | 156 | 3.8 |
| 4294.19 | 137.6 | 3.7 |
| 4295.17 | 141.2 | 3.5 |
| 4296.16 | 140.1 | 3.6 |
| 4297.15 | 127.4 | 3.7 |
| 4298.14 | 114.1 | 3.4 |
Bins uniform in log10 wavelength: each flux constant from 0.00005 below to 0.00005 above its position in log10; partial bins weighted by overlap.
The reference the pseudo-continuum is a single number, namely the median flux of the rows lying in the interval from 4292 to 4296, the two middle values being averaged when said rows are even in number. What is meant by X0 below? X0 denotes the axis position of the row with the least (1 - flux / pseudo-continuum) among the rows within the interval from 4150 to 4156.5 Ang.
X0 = 4152.22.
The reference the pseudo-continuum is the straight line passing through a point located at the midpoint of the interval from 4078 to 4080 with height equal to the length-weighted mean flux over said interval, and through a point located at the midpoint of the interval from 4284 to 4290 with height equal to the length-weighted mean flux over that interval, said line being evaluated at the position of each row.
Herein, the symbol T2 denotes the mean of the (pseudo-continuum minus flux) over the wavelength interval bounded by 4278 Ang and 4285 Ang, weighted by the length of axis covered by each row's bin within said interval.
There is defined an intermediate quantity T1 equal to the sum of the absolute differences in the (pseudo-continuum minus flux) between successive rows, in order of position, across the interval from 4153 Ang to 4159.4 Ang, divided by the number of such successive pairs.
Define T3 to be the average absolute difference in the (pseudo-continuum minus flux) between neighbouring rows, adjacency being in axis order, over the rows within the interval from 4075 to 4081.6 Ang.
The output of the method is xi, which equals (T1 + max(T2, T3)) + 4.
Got 20.0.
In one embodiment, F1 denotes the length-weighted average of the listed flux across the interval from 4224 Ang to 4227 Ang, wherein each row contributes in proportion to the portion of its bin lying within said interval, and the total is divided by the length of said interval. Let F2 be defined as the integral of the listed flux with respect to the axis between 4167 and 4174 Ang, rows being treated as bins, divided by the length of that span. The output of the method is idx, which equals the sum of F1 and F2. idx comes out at 265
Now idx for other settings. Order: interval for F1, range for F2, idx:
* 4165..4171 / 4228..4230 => 318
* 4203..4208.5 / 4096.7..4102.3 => 286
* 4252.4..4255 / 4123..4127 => 314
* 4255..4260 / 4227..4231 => 296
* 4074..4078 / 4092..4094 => 303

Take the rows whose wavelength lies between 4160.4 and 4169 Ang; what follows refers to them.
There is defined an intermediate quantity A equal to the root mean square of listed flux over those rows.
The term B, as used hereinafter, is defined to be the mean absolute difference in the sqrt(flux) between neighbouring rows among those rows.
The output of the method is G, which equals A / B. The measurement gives 444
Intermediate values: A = 170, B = 0.38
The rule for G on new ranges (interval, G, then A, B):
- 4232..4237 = 415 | 145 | 0.35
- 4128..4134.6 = 522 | 151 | 0.29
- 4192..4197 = 891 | 160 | 0.18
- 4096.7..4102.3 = 220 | 128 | 0.58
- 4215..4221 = 331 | 158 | 0.48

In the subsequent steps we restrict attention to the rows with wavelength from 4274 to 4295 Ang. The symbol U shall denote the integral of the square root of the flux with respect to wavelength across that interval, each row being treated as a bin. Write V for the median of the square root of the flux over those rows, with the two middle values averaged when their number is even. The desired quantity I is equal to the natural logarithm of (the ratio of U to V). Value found 3.04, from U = 252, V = 12.1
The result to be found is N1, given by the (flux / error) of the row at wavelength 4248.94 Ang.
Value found 39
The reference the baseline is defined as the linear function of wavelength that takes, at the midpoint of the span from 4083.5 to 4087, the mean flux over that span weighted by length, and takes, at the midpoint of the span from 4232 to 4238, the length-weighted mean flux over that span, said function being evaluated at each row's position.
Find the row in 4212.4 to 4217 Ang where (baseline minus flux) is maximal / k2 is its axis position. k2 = 4215.81 Ang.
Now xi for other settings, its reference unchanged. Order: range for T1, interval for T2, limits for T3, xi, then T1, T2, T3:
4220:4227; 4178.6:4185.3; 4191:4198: 25.0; 15.2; -22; 5.8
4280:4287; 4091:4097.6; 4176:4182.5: 26.1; 9.9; -24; 12.2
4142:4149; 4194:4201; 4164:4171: 25.3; 11.4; -9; 9.9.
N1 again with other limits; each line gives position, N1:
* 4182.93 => 38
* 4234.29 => 39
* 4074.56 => 36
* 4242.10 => 41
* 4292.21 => 41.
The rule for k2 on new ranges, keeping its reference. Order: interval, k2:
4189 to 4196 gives 4195.47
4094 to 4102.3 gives 4100.92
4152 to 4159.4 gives 4154.14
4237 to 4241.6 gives 4237.22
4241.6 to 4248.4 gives 4247.96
